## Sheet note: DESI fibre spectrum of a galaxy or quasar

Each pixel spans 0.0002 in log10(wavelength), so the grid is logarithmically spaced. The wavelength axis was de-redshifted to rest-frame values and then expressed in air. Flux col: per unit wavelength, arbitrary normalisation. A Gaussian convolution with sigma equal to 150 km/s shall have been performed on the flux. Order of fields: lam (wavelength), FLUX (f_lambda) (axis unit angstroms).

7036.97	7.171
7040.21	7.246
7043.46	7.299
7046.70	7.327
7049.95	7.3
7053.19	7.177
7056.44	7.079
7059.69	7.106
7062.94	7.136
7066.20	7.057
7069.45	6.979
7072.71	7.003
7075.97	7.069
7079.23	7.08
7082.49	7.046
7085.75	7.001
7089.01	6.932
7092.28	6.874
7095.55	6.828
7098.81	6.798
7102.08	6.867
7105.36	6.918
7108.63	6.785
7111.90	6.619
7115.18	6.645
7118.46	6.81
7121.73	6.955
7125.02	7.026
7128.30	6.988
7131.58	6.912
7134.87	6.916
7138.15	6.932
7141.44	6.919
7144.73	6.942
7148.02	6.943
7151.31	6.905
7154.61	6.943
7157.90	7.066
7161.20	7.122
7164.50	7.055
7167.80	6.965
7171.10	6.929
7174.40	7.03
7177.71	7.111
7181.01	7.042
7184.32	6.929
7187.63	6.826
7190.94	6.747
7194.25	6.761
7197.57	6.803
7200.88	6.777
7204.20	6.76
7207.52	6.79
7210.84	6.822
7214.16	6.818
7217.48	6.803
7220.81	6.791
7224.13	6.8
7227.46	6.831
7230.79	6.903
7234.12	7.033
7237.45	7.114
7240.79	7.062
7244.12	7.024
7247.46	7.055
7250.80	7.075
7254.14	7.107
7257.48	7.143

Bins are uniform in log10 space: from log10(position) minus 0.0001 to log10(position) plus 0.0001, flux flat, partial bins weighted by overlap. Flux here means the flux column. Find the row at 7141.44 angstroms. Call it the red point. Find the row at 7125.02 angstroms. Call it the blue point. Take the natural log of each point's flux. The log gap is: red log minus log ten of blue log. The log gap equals 1.64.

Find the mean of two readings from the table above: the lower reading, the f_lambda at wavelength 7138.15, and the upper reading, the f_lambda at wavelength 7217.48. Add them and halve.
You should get 6.87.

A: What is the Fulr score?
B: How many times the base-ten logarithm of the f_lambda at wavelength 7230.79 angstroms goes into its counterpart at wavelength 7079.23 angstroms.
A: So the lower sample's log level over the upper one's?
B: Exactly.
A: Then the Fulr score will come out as 1.01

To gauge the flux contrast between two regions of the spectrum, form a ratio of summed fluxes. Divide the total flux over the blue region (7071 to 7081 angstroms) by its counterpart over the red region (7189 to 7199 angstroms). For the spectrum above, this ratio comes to 1.04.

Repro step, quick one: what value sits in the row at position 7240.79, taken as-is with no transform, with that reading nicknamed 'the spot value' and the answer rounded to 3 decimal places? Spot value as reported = 7.062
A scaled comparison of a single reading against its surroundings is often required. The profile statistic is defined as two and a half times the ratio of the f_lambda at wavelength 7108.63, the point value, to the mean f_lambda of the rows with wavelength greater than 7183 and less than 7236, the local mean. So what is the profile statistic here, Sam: 2.485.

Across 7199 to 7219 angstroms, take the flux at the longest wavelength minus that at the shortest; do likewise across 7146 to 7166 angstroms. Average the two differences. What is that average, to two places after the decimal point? 0.07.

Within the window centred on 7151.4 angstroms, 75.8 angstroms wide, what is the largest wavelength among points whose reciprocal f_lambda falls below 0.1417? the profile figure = 7177.71 angstroms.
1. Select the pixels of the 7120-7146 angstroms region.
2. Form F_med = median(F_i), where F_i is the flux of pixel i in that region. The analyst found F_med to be 6.937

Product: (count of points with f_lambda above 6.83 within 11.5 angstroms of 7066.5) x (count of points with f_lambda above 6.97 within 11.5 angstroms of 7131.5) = 14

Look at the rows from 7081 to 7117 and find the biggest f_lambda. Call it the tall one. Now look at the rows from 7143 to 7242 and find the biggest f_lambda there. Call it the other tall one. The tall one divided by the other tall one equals 0.99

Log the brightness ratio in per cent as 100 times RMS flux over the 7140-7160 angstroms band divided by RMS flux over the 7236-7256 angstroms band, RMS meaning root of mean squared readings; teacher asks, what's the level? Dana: 98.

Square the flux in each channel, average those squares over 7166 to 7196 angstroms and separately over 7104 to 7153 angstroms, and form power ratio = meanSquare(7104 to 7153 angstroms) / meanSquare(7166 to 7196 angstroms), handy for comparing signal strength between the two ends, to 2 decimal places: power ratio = 0.99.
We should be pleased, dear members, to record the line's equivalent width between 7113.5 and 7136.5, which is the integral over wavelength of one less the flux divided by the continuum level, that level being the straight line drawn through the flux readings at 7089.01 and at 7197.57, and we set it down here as -0.01 angstroms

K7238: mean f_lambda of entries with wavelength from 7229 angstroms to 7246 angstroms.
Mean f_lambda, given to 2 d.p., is 7.03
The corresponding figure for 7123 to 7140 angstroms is 6.95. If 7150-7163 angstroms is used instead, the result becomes 7.01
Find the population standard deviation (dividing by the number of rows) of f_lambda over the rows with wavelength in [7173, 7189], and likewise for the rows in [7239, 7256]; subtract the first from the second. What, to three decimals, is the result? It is -0.073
